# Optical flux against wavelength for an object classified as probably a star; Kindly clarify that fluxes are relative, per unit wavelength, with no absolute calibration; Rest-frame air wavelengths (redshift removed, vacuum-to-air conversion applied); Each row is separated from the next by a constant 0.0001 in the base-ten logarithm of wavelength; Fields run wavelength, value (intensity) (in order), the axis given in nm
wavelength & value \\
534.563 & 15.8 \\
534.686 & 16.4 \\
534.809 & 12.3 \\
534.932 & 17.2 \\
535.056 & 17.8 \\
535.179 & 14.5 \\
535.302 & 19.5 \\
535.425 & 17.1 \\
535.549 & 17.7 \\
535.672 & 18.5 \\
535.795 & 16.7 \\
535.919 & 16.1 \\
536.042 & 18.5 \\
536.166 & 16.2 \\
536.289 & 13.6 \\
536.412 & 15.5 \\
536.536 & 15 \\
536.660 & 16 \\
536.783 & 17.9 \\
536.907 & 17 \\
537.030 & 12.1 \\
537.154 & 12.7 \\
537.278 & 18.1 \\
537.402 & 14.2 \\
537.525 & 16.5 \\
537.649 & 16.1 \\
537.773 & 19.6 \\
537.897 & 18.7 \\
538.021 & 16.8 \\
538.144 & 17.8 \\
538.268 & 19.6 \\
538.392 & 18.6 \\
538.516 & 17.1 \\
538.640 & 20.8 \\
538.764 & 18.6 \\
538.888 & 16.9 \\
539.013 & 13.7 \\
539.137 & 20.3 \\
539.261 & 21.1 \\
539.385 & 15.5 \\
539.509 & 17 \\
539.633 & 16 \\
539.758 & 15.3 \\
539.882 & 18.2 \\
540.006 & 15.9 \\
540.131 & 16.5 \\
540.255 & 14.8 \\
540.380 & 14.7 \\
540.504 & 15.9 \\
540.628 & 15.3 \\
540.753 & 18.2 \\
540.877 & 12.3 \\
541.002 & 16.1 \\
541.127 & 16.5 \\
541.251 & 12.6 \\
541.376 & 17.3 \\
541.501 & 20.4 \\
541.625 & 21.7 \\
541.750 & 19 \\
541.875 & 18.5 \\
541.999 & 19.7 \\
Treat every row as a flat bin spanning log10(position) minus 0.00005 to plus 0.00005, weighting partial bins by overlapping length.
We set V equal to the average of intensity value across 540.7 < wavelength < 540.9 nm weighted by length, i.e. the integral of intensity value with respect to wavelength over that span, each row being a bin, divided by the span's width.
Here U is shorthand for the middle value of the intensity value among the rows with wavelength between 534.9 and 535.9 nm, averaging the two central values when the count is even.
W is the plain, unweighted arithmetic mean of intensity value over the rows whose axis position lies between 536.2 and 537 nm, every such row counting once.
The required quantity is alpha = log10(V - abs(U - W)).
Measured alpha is 1.15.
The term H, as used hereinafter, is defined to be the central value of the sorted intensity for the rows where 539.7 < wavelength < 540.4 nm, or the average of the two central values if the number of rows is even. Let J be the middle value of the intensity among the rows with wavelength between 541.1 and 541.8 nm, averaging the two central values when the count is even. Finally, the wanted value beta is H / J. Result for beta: 0.86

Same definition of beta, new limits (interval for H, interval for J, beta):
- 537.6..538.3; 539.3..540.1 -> 1.14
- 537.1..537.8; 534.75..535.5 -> 0.95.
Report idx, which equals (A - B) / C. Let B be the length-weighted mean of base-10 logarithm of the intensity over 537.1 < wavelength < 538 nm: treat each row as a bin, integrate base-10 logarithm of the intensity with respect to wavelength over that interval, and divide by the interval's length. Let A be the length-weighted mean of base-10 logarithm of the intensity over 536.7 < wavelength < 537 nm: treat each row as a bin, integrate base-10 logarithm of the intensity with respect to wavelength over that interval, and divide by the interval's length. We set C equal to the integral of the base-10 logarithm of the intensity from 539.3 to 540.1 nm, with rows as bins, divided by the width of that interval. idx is 0.01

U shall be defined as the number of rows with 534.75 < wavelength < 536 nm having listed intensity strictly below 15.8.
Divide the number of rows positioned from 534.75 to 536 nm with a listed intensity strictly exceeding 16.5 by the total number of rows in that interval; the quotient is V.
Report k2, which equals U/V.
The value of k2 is 3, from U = 2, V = 0.7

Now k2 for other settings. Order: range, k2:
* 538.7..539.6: 3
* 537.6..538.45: 0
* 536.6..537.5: 7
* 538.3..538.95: 0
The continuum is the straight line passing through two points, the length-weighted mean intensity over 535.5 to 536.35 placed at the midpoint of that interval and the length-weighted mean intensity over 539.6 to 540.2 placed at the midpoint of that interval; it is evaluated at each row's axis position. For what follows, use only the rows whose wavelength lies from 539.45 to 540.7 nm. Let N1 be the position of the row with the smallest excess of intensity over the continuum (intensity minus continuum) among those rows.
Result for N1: 540.380 nm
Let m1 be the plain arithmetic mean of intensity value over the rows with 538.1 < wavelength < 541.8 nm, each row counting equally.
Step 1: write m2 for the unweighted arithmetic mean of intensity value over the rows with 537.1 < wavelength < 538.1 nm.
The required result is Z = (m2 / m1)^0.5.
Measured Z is 0.98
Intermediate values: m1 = 17.1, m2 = 16.6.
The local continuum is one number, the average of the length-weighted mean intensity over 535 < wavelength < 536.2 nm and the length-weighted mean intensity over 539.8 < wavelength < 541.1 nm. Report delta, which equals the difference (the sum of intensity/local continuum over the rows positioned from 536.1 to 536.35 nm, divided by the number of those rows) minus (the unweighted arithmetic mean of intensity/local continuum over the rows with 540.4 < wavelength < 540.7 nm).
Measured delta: -0.04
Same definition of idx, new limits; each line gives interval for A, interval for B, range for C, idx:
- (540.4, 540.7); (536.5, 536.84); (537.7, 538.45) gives -0.02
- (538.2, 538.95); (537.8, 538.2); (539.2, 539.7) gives 0.01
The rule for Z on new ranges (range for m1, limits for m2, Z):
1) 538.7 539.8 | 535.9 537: 0.97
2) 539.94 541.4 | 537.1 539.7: 1.06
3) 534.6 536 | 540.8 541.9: 1.01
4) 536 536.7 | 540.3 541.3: 0.98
